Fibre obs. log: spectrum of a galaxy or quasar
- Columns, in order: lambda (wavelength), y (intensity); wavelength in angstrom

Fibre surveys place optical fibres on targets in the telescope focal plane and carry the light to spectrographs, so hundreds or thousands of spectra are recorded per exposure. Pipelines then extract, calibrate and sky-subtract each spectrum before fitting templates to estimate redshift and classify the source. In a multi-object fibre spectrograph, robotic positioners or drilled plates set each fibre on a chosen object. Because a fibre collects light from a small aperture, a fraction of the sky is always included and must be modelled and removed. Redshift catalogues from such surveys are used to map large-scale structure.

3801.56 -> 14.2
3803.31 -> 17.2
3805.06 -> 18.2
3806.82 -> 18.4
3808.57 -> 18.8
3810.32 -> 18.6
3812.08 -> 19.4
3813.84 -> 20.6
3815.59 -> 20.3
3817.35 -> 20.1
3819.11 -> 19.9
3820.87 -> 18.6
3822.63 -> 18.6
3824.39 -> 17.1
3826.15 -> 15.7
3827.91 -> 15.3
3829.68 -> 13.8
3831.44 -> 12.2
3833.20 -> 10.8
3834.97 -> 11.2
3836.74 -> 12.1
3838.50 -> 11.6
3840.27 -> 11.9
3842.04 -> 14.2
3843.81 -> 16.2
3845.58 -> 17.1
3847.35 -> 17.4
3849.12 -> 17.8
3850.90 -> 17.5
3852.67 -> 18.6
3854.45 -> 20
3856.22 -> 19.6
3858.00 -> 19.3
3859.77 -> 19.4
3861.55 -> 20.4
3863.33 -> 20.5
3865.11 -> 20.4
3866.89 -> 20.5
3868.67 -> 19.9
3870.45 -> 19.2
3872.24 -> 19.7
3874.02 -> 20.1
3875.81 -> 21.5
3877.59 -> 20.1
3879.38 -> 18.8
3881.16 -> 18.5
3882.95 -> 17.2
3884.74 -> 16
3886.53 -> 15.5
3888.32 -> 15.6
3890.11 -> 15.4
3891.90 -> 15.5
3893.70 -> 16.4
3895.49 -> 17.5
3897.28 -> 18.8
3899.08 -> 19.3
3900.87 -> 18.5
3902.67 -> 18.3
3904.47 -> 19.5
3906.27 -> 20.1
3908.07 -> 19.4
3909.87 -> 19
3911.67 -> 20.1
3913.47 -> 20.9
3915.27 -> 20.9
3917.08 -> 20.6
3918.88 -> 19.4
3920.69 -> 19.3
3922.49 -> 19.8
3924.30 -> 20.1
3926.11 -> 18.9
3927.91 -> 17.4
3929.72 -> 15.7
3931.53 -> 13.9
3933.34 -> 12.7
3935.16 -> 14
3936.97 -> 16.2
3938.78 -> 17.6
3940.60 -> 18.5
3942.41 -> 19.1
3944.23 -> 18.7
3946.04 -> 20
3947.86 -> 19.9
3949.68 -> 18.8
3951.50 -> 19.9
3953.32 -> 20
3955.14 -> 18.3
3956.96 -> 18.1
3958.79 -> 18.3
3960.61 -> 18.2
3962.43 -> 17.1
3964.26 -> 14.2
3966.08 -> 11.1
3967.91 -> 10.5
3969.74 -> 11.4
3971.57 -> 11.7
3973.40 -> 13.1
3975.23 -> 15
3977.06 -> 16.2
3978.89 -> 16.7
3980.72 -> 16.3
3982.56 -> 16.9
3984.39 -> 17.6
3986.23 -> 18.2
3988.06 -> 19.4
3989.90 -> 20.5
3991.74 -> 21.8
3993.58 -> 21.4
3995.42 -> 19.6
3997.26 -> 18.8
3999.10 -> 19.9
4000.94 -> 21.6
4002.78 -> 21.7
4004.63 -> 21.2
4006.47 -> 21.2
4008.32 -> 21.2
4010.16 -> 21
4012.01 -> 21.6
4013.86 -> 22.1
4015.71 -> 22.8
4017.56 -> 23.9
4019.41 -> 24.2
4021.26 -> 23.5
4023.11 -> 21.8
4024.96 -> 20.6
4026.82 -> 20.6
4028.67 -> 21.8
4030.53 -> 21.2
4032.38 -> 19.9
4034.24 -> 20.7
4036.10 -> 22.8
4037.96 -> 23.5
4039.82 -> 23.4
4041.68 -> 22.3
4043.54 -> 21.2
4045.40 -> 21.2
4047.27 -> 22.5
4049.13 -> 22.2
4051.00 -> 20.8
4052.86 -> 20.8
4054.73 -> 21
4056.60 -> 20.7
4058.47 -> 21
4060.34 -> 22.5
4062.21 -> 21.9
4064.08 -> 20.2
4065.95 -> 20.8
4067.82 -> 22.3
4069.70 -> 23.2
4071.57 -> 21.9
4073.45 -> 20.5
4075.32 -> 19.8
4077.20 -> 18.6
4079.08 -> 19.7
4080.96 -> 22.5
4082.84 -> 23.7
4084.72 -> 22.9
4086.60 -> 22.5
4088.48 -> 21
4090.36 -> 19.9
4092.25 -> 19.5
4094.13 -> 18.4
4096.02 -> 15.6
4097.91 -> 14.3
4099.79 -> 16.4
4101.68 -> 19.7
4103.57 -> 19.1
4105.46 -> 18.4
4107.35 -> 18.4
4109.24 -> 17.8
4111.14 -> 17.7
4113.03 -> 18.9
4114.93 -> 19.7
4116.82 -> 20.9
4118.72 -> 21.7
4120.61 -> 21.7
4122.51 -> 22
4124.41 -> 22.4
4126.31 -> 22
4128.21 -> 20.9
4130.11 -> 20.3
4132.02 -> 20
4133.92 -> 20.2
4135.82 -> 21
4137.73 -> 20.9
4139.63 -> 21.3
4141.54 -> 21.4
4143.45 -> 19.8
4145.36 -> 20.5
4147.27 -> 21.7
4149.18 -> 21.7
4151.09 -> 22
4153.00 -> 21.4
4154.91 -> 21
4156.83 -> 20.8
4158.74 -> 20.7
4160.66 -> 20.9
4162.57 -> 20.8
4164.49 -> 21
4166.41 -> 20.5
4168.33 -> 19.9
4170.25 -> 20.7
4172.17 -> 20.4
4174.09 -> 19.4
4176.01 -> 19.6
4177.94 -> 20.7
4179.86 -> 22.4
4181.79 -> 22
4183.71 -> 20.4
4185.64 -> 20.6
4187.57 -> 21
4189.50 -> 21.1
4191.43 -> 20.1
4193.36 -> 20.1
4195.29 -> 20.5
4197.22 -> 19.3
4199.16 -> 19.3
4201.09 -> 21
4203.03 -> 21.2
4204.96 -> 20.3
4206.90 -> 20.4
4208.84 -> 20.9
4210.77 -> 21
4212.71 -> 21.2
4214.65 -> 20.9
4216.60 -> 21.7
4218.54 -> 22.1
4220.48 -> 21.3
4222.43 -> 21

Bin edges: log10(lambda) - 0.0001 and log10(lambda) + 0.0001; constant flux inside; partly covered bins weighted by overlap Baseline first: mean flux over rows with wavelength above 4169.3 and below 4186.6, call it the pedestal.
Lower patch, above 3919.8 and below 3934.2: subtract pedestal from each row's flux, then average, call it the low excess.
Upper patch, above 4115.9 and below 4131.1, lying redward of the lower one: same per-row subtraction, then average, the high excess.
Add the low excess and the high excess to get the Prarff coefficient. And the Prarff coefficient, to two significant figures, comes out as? -2.7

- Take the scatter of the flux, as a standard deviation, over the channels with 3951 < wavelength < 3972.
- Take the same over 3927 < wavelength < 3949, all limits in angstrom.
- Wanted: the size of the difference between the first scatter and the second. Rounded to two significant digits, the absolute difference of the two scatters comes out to 1.2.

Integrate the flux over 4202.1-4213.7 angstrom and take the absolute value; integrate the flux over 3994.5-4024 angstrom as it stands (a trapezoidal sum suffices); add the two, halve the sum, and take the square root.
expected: 21.0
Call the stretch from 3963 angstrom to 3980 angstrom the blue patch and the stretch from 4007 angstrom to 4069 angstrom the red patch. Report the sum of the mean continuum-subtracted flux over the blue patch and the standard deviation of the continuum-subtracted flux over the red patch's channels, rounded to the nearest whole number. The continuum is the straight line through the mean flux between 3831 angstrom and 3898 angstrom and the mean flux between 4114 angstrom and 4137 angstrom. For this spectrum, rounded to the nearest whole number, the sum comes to -4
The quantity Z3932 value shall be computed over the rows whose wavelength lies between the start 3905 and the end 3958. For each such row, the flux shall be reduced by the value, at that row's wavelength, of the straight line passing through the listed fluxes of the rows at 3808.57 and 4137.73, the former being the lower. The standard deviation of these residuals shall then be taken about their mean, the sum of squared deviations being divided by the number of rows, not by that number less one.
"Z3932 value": 2.1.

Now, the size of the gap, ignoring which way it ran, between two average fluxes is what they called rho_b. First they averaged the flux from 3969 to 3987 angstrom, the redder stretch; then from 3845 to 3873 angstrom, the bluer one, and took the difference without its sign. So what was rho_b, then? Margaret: 3.9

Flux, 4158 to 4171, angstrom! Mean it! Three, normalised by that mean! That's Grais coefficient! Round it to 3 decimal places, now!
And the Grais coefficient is 0.145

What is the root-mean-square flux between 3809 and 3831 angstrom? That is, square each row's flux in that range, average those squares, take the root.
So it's 18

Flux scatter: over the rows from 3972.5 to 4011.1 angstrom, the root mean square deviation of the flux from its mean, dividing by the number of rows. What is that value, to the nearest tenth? 2.5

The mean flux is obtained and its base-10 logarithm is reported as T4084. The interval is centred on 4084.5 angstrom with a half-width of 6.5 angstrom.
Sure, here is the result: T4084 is 1.34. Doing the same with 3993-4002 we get 1.31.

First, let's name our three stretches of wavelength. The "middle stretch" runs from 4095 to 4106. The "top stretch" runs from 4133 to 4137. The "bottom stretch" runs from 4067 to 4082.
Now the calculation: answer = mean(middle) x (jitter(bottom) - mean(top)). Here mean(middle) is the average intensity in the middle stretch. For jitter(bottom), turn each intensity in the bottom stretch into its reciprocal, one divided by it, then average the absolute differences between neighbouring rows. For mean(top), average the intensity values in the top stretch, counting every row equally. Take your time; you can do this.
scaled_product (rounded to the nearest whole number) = -355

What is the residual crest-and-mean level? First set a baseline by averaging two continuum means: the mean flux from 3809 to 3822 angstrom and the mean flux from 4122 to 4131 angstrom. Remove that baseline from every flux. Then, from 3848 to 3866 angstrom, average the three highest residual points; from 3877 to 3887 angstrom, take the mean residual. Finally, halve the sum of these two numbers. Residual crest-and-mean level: -1.5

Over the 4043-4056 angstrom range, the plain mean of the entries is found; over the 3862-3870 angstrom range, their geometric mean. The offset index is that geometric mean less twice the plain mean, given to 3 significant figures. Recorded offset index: -22.4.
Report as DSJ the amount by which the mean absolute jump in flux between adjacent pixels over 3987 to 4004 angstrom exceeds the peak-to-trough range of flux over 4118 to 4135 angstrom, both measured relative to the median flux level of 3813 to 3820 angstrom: -1.4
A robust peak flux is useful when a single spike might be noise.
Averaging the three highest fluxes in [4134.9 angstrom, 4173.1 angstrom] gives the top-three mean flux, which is 21.8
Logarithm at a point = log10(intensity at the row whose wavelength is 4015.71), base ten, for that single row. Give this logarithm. 1.36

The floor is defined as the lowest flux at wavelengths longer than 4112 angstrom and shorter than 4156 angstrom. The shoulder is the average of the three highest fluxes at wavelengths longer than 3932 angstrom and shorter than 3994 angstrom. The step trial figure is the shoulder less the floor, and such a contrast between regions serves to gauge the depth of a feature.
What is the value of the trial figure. 2.3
